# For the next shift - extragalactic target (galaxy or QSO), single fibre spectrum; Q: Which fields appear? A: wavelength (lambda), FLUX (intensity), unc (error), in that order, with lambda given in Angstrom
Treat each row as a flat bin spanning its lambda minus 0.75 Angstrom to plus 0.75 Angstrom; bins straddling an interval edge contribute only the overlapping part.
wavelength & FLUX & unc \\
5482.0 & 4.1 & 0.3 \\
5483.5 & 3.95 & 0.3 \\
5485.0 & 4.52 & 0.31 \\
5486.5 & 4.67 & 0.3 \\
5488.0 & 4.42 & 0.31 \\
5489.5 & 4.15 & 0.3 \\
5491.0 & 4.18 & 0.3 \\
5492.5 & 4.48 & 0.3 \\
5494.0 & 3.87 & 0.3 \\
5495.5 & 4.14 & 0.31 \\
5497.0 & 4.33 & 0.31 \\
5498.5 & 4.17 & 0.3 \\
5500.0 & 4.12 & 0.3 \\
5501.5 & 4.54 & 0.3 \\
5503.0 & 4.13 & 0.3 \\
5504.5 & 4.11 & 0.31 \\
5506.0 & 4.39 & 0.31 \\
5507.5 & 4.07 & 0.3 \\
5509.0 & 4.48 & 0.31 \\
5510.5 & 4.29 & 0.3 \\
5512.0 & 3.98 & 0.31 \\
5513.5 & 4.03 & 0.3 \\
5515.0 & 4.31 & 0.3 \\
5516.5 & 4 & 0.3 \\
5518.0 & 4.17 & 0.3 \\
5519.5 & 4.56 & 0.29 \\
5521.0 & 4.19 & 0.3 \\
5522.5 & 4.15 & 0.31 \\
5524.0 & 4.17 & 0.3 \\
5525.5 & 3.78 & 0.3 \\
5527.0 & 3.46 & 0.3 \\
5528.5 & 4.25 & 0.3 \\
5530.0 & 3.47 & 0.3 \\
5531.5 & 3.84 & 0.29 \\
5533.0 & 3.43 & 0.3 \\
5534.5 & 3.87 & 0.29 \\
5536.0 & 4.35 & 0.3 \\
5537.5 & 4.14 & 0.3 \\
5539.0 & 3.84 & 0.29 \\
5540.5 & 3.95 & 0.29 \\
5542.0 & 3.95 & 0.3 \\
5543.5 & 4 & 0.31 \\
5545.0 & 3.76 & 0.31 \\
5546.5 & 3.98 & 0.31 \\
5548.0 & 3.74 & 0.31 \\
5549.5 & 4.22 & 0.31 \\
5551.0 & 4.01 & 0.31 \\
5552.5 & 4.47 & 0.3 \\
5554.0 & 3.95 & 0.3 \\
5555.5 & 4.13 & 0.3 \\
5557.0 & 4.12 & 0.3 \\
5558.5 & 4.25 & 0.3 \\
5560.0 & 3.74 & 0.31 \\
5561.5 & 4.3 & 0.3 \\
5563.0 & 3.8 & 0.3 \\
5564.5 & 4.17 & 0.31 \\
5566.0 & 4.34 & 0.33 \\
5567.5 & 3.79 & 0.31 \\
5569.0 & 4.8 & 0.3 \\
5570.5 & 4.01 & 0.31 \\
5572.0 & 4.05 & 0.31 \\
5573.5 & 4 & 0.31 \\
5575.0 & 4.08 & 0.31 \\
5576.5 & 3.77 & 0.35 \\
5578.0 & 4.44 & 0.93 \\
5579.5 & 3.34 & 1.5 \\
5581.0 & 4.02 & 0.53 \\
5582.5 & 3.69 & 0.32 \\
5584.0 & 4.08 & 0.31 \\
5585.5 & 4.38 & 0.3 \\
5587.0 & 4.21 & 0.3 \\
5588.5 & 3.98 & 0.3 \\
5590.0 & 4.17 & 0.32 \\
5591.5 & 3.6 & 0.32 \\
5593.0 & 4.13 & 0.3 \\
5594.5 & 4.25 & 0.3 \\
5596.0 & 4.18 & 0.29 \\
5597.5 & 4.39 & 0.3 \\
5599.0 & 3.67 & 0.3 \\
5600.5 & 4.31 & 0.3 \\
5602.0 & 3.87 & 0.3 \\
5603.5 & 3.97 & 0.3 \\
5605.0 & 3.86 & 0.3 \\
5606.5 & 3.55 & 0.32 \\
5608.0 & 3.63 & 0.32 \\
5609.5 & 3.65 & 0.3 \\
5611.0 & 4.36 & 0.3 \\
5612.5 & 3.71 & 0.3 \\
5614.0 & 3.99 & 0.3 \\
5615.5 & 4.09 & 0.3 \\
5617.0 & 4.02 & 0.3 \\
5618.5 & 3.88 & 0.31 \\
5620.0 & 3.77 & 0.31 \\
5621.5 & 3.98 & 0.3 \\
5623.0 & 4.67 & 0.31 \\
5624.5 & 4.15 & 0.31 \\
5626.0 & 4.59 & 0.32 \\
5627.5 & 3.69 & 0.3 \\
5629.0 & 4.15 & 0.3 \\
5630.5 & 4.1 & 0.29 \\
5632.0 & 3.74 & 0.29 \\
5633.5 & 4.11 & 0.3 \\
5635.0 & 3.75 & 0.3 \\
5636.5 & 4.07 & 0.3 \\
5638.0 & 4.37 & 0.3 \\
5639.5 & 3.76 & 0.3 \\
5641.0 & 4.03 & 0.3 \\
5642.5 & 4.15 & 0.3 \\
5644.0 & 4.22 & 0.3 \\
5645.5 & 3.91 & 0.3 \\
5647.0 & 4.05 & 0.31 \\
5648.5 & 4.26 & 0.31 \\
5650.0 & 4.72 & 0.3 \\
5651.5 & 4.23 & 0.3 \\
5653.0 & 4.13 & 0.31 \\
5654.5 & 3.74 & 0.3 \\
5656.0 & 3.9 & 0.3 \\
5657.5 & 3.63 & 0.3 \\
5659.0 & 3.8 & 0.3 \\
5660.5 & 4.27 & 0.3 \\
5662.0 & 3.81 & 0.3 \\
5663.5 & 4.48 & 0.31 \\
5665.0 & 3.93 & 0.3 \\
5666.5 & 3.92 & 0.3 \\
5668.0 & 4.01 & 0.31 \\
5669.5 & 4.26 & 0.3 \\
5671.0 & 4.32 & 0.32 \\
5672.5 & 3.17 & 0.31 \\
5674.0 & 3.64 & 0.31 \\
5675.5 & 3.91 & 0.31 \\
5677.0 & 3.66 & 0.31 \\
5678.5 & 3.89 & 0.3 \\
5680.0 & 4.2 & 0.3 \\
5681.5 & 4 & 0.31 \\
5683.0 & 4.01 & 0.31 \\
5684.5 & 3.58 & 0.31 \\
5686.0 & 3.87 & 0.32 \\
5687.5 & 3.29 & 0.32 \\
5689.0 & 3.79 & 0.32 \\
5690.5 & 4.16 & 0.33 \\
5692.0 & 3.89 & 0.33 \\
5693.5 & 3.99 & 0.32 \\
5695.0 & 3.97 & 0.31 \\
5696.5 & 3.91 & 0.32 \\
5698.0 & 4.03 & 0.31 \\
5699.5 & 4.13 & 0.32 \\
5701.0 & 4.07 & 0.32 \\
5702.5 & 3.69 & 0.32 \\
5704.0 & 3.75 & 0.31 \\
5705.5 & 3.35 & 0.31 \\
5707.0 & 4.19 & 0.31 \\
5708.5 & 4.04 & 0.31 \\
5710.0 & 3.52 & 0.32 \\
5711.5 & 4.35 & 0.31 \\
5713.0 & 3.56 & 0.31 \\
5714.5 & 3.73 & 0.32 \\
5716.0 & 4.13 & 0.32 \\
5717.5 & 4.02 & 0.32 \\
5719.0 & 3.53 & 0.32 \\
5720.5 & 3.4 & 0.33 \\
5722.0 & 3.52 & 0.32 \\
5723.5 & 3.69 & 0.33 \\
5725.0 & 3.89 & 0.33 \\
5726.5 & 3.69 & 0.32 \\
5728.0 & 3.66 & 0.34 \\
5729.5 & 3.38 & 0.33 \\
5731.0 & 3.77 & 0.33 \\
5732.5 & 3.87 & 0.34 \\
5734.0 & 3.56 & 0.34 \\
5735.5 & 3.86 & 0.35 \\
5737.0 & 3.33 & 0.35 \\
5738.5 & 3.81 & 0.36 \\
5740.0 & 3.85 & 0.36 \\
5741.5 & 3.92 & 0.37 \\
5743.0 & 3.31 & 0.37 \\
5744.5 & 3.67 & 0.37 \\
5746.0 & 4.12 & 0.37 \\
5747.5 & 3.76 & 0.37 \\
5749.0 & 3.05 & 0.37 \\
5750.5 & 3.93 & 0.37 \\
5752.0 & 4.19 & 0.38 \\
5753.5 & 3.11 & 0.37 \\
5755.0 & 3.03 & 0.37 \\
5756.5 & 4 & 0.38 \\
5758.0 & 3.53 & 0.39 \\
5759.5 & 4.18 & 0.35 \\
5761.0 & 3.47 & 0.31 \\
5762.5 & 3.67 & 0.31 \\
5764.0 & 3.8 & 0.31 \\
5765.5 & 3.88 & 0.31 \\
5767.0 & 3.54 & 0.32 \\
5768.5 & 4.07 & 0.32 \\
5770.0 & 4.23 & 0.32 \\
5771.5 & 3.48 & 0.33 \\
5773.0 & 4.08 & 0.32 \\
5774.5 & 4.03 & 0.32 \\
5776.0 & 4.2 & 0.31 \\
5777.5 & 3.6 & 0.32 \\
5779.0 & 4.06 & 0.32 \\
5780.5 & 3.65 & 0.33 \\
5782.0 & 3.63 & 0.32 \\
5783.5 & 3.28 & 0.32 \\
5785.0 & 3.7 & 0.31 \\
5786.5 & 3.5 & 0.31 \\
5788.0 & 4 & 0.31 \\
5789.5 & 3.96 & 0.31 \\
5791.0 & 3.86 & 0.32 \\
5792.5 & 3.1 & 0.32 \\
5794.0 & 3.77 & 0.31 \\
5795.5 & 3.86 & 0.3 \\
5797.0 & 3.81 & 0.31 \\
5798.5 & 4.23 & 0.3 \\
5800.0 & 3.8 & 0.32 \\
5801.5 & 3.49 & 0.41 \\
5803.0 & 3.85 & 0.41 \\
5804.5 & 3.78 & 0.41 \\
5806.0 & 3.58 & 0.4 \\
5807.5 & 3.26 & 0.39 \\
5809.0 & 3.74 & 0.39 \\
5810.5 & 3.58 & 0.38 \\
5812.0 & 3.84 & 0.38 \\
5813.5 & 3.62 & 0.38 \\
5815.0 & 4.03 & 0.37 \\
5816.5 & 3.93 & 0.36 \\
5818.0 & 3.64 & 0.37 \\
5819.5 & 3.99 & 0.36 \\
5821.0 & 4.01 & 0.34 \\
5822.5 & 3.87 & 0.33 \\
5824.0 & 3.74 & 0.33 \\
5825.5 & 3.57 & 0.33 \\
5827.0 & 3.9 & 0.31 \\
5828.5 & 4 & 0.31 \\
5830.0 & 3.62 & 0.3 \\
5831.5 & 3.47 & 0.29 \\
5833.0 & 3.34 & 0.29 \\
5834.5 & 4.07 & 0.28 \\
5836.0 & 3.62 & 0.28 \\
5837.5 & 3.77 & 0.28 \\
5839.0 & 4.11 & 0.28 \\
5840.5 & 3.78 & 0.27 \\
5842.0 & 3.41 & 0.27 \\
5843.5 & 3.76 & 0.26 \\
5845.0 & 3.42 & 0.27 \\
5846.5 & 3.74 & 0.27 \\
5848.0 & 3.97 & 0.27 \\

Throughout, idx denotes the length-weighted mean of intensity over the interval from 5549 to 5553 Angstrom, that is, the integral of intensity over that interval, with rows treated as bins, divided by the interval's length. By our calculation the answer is 4.22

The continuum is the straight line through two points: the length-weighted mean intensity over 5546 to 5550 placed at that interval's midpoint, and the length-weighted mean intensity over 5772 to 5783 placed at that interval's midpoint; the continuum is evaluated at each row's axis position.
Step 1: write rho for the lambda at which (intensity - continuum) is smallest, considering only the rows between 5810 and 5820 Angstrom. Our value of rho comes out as 5810.5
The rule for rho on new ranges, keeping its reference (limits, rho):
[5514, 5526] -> 5525.5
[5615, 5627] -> 5620.0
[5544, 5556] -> 5548.0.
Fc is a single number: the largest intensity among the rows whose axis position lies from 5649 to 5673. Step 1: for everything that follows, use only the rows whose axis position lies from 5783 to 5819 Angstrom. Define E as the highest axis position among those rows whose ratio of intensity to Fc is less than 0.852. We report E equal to 5818.0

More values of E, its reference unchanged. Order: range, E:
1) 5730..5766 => 5765.5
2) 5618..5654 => 5645.5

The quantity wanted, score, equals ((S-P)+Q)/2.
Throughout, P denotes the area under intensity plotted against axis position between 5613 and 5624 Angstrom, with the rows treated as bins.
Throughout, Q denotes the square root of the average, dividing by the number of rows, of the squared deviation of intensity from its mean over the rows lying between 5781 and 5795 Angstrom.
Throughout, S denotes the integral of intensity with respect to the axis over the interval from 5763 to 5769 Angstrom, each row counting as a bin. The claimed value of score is -11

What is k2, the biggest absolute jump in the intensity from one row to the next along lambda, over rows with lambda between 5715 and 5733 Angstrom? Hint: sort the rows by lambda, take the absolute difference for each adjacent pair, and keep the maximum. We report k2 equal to 0.49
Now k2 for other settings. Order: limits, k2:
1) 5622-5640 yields 0.90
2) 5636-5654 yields 0.61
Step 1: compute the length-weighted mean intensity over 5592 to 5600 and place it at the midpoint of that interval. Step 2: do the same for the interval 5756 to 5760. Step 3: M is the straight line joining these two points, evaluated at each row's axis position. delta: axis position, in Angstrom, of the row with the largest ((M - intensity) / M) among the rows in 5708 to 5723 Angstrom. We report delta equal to 5720.5 Angstrom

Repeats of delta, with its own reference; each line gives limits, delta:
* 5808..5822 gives 5810.5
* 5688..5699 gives 5689.0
